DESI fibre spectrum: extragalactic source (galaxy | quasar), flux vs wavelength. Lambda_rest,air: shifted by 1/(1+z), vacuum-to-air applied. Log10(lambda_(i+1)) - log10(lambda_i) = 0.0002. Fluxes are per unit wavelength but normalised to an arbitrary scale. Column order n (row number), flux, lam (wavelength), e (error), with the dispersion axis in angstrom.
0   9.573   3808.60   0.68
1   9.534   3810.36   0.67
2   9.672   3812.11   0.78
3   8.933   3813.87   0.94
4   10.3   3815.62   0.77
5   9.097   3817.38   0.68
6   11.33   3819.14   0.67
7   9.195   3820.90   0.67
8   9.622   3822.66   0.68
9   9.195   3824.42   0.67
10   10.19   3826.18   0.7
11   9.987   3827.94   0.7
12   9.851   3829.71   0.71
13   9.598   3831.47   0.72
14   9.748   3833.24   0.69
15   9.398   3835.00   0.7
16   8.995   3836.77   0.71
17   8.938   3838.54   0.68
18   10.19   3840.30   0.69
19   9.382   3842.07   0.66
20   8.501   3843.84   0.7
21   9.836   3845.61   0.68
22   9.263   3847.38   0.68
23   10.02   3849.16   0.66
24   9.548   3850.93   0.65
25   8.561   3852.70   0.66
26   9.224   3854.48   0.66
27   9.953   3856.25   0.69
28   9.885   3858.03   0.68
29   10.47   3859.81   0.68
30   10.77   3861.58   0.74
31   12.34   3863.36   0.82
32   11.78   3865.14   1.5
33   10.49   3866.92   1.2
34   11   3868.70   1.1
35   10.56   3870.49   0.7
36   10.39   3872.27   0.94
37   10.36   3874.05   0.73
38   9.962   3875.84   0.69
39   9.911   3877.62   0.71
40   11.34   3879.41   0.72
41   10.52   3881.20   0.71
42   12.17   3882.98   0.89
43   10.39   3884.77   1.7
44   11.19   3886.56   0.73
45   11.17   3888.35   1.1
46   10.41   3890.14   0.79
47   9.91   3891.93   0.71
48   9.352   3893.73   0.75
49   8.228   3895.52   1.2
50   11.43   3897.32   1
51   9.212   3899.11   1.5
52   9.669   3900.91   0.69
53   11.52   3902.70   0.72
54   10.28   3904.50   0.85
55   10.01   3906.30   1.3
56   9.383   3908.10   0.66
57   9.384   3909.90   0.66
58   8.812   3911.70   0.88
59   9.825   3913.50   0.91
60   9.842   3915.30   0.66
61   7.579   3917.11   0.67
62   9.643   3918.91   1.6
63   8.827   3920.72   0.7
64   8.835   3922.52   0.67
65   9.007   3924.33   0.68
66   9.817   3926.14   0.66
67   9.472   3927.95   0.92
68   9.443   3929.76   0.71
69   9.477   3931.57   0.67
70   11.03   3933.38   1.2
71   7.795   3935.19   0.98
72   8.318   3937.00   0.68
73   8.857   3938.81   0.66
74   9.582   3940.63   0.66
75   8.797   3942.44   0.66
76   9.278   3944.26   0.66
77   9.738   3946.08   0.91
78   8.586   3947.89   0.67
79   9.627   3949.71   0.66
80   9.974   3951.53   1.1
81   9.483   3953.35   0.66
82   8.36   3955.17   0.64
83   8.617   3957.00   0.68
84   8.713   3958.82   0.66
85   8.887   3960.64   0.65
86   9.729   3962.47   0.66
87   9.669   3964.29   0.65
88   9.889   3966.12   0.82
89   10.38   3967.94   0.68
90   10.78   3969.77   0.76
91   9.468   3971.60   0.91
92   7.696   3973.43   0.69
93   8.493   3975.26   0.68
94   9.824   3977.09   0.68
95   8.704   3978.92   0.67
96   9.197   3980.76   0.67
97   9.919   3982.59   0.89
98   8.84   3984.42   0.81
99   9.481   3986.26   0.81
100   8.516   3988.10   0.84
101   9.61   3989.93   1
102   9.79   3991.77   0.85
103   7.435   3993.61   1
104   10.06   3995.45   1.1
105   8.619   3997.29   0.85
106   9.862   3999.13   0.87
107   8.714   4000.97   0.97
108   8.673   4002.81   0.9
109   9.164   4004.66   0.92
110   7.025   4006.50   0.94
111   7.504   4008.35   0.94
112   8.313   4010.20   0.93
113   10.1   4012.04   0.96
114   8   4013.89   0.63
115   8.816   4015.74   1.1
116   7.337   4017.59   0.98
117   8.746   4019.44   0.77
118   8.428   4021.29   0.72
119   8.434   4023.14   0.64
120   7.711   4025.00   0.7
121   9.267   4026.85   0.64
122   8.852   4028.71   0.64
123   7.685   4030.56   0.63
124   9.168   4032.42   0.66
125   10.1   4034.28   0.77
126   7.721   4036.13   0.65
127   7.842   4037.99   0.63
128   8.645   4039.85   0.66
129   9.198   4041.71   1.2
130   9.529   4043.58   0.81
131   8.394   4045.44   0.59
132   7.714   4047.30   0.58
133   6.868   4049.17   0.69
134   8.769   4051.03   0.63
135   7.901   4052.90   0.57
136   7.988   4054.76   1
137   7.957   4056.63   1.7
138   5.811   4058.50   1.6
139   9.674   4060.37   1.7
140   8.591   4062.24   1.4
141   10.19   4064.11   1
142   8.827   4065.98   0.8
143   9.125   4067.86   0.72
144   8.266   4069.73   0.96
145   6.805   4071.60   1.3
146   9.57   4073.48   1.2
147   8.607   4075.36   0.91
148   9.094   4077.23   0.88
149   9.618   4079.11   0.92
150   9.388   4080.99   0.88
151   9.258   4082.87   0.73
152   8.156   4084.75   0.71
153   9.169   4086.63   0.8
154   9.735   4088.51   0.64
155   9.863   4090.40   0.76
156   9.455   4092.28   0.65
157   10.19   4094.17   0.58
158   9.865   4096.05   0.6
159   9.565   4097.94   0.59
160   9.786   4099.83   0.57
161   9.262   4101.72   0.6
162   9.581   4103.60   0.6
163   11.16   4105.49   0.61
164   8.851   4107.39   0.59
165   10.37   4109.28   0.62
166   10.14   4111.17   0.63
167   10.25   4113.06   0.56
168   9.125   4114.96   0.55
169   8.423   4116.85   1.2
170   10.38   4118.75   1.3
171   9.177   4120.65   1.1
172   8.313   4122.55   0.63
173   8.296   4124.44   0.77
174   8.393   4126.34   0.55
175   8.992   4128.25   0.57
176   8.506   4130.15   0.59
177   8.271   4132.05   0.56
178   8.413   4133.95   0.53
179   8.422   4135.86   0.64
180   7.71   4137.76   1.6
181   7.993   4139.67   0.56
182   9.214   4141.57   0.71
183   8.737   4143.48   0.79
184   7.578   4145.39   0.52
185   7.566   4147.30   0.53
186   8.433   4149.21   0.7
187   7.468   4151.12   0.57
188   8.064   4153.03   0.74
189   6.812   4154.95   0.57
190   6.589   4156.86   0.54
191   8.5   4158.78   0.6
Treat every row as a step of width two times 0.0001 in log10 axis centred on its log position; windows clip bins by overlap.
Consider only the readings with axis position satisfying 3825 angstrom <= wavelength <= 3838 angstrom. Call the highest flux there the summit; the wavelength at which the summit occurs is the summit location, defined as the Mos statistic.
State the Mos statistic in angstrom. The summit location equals 3826.18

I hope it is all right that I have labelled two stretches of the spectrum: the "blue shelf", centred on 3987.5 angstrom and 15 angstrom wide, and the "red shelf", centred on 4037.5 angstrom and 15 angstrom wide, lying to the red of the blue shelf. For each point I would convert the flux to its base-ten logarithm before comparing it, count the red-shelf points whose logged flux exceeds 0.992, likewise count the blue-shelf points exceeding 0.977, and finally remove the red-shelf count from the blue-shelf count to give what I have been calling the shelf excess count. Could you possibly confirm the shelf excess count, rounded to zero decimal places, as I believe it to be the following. 2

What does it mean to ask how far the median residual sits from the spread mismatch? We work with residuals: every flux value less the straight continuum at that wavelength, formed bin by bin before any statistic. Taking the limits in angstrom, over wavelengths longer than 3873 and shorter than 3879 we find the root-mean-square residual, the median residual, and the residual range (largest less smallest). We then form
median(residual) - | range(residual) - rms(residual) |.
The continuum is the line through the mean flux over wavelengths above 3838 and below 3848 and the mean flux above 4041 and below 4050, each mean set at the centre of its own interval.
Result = 0.3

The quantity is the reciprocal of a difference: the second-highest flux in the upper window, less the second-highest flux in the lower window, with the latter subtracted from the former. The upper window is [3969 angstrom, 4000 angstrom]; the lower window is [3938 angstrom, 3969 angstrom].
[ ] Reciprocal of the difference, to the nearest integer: 12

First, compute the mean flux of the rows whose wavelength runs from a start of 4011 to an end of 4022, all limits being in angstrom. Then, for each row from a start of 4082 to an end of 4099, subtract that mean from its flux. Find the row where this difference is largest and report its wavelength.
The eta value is 4094.17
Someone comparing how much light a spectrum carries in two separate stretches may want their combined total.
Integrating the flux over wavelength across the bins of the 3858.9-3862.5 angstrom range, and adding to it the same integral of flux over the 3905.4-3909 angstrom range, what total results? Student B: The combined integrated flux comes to 73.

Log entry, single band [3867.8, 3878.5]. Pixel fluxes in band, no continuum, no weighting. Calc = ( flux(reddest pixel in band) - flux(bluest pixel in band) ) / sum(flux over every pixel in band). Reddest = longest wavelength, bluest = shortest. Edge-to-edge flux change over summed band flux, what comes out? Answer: -0.02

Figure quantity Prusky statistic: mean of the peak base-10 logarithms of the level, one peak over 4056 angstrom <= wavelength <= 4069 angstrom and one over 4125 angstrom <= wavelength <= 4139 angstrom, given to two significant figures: 0.98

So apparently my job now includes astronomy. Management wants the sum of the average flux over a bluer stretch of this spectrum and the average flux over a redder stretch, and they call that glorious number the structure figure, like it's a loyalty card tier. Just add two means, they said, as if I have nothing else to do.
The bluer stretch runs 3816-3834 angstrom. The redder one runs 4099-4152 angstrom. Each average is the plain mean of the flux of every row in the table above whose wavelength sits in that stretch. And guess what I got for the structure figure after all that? 18.7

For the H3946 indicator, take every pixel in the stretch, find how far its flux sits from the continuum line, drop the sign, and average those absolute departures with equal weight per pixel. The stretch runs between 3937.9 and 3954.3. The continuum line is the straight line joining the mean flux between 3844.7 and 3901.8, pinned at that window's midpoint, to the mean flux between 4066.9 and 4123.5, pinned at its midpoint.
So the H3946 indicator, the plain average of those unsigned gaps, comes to 0.66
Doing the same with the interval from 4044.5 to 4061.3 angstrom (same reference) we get 1.67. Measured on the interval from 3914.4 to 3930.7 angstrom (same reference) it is 0.92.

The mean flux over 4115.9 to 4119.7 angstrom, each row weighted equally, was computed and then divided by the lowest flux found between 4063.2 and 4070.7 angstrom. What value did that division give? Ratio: 1.14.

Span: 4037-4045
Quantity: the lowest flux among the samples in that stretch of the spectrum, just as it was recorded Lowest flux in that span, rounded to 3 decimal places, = 7.842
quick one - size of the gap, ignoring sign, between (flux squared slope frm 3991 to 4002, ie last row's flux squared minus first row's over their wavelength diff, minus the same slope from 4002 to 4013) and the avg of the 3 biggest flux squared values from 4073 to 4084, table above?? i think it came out 96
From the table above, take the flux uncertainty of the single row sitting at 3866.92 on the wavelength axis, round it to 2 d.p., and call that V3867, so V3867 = 1.20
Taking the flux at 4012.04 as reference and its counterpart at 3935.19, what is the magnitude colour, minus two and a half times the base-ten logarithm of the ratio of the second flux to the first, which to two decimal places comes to 0.28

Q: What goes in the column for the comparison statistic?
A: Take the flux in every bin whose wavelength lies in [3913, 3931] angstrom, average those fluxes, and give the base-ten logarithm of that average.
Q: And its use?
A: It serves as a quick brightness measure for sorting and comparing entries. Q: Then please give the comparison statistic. 0.965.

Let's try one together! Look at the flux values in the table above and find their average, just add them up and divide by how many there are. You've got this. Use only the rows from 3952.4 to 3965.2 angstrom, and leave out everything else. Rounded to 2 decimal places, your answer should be 9.07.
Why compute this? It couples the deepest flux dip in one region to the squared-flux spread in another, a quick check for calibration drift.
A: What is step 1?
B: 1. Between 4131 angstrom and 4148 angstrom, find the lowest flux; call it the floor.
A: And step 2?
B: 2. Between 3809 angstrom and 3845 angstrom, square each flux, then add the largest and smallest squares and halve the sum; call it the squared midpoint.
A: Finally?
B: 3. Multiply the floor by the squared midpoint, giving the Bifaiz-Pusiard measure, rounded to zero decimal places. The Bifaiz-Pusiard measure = 759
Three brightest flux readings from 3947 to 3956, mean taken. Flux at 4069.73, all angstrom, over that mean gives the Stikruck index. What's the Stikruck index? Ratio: 0.85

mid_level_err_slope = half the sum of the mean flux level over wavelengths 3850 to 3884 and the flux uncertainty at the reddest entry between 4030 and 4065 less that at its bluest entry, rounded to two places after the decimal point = 5.43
